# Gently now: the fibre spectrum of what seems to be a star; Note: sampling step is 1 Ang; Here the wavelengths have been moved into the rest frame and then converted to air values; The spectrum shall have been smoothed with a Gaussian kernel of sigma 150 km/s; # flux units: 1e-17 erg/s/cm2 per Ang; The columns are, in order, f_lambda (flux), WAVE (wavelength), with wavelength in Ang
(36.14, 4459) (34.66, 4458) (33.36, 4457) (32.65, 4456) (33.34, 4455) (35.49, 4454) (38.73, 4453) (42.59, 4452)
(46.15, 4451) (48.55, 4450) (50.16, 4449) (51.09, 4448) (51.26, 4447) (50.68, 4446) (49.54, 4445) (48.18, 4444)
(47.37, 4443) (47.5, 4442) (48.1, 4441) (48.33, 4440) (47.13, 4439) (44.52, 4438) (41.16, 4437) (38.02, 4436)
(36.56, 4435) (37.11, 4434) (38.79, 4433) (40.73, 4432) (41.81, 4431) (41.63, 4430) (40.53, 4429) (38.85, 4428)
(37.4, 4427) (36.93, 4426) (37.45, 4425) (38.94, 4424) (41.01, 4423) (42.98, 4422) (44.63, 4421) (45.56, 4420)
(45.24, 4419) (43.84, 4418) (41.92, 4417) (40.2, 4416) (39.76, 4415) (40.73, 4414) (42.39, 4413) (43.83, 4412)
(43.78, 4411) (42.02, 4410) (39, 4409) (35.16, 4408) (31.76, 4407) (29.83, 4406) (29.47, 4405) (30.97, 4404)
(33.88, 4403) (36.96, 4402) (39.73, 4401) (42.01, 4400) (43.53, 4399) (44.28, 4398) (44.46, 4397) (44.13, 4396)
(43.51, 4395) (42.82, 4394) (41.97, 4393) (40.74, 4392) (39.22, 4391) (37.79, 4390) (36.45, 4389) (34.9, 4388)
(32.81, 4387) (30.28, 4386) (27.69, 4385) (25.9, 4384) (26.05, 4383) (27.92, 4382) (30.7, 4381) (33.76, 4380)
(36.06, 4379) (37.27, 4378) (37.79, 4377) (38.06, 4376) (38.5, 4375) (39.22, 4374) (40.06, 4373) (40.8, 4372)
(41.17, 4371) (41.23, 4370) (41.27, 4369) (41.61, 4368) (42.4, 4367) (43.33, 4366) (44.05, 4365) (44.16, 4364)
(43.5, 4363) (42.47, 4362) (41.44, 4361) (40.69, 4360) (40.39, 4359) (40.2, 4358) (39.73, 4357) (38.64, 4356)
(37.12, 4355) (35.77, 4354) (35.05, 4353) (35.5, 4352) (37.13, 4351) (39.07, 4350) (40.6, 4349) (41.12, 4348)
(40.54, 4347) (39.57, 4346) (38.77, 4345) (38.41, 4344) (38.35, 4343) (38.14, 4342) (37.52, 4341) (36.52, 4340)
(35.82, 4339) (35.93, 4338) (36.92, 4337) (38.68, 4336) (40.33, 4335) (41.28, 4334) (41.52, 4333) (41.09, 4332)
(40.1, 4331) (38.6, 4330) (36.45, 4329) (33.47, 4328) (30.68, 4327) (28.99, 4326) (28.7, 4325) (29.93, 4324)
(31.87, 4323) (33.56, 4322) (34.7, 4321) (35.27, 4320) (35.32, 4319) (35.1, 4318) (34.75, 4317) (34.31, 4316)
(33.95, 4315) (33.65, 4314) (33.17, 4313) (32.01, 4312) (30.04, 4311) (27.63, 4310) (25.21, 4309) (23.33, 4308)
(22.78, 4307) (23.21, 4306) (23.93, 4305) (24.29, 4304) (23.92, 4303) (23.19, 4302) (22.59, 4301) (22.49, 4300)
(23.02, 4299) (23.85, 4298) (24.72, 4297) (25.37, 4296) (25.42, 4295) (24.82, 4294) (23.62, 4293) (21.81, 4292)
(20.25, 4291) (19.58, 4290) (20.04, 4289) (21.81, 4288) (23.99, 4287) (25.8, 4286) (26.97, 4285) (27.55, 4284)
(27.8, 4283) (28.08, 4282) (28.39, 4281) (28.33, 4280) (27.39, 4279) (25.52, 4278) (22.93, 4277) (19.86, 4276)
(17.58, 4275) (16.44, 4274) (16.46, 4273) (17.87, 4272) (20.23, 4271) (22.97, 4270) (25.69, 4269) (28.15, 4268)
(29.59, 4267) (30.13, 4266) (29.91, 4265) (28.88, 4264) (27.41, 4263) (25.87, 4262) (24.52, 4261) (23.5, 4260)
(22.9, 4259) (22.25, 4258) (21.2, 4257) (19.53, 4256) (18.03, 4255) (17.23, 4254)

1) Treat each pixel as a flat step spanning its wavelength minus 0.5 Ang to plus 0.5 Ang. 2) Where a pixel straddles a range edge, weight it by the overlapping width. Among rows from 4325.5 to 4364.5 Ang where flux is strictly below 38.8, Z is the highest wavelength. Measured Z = 4356 Ang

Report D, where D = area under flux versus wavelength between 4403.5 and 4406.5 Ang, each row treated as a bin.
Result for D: 90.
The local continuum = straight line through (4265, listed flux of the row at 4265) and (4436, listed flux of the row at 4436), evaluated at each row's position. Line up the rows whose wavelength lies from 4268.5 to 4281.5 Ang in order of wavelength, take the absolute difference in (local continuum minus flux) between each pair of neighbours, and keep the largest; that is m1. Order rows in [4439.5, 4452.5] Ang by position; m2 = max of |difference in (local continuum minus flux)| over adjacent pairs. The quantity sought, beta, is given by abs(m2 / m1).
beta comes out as 1.2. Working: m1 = 3.02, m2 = 3.6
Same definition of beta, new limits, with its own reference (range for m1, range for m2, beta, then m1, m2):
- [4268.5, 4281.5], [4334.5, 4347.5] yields 0.6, 3.02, 1.8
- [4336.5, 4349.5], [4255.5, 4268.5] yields 1.6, 1.04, 1.6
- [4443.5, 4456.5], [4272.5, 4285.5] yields 0.8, 3.91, 3.0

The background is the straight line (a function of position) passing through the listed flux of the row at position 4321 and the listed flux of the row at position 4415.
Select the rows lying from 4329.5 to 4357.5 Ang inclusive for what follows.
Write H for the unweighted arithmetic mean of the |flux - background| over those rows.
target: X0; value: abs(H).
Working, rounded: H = 2.8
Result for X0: 2.8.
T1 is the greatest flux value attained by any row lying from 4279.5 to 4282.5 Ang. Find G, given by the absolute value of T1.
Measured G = 28.4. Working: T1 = 28.39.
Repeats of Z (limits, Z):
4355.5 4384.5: 4384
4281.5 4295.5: 4295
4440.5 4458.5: 4458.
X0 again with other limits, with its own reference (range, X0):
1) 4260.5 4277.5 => 8.1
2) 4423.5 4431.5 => 1.8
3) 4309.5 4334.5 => 2.9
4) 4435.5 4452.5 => 6.1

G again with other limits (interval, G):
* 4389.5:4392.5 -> 40.7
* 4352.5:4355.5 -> 37.1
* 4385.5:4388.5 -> 34.9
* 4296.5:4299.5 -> 24.7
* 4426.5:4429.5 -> 40.5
